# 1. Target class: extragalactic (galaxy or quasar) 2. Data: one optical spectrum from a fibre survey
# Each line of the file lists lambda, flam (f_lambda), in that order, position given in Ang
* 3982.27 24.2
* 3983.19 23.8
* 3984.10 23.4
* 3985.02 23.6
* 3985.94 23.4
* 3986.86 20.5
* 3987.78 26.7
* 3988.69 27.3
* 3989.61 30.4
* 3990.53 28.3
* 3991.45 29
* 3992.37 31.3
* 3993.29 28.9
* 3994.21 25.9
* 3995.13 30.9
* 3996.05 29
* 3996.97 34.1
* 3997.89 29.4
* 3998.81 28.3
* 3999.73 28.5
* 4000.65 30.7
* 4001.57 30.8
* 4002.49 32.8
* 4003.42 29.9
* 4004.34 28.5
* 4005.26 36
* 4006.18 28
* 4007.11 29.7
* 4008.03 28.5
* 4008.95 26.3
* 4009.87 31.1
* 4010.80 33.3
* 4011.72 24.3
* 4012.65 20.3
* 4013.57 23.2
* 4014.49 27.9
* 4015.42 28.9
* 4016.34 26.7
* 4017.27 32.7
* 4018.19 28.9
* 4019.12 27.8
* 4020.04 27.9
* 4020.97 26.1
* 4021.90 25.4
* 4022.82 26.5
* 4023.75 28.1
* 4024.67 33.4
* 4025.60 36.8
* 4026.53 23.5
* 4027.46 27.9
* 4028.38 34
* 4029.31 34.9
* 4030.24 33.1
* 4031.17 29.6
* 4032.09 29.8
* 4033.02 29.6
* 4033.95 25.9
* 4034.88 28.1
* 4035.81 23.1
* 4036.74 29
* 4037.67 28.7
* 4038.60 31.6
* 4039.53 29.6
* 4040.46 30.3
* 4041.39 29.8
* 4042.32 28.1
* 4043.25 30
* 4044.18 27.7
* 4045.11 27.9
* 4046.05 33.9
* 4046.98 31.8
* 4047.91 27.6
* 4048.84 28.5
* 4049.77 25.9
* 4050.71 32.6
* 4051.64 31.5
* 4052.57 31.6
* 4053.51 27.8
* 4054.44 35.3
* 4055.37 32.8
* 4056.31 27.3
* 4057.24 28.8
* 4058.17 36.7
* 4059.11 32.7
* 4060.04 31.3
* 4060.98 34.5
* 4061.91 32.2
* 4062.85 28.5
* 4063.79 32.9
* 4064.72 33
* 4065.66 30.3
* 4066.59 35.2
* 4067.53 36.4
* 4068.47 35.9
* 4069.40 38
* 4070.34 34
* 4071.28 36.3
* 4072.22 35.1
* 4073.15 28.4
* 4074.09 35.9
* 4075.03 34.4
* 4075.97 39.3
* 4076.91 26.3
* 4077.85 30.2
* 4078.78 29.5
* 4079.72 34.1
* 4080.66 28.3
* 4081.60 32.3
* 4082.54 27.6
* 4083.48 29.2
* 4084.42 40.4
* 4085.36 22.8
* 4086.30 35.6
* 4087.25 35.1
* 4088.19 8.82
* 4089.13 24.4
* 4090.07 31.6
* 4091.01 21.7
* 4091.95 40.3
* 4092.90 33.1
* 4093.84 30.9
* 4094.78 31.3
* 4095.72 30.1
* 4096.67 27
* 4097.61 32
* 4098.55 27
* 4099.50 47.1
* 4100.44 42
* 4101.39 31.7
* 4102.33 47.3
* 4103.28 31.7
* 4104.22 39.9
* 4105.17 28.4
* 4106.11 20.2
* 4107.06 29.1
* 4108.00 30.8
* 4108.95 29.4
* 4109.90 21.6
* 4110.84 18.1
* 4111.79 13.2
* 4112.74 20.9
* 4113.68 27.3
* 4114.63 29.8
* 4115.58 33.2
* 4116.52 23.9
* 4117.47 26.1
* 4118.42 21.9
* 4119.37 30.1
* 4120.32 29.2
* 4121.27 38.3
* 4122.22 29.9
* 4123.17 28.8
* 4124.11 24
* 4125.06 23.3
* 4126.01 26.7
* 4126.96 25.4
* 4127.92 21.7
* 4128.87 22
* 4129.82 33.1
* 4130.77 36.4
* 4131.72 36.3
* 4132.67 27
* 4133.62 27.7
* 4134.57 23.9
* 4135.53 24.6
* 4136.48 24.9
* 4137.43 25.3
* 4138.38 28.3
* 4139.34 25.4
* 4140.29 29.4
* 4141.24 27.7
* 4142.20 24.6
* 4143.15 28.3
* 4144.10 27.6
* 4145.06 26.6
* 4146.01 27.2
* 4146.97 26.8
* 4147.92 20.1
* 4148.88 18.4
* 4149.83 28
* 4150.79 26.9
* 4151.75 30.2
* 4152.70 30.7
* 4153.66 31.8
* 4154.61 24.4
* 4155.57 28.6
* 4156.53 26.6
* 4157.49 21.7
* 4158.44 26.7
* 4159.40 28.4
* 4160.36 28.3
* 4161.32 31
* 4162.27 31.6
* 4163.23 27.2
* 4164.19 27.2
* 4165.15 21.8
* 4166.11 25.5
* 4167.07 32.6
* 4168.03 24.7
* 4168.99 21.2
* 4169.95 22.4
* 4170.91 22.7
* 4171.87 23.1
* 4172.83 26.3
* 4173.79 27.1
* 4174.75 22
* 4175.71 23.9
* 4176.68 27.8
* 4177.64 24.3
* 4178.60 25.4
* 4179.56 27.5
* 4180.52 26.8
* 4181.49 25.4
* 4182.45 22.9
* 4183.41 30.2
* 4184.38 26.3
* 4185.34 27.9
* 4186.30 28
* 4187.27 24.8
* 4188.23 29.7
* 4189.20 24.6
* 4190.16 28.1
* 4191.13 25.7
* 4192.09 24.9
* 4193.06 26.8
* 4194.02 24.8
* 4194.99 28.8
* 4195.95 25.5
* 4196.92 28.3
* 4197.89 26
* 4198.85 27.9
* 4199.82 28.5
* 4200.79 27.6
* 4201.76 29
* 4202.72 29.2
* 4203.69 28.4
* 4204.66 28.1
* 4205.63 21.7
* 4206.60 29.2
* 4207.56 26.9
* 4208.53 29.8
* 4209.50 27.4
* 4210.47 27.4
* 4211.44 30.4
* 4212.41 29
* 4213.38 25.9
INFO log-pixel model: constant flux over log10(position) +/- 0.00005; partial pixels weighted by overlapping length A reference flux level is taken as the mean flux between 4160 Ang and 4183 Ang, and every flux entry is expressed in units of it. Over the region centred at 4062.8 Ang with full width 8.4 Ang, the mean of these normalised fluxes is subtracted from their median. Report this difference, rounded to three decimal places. 0.016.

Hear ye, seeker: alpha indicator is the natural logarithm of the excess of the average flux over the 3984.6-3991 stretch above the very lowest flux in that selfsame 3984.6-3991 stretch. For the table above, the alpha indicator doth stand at 1.66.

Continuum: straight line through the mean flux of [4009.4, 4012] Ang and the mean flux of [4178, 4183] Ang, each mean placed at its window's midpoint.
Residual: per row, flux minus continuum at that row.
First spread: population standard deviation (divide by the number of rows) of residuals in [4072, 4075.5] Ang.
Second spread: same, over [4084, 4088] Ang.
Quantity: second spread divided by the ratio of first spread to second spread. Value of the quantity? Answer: 14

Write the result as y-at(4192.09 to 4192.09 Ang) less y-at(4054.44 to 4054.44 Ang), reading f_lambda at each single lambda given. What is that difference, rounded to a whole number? -10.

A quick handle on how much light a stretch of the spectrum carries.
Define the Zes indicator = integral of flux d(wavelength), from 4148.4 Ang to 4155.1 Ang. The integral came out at 182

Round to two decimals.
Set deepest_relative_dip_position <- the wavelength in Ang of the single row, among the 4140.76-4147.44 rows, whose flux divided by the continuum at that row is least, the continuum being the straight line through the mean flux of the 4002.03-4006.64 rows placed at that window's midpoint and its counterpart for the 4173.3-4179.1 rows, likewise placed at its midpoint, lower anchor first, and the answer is 4142.20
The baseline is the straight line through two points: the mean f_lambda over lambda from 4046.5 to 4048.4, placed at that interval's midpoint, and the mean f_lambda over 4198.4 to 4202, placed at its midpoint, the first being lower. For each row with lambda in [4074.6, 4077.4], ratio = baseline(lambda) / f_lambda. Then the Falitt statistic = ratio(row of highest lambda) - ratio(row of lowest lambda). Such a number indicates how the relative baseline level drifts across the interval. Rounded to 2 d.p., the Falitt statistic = 0.26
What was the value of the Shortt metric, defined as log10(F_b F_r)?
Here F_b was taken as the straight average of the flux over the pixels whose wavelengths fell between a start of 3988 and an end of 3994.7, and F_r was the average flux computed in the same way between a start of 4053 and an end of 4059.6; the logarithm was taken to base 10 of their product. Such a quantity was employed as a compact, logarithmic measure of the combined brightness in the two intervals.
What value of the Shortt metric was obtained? 2.96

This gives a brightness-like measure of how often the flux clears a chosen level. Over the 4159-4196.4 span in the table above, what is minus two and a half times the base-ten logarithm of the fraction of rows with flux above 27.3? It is 1.2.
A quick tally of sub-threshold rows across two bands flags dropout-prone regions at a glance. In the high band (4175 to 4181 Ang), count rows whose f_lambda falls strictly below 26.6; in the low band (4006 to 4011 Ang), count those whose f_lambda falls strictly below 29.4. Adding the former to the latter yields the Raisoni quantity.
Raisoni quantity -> 6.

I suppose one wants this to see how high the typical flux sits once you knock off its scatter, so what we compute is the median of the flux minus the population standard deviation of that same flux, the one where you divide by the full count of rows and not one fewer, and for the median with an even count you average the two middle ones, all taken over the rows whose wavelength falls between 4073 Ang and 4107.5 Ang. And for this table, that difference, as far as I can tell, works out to 24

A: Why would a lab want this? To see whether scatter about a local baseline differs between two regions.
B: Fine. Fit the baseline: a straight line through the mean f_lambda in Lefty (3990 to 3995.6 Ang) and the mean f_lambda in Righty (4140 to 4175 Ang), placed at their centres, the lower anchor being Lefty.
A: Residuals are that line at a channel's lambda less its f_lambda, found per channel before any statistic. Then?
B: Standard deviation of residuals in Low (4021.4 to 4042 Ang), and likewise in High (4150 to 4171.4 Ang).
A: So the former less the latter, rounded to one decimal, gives 0.0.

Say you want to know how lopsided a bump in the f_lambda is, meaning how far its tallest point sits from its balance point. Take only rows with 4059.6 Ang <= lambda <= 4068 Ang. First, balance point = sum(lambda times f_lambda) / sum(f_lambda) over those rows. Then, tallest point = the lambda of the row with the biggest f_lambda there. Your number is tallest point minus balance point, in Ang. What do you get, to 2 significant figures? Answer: 3.7 Ang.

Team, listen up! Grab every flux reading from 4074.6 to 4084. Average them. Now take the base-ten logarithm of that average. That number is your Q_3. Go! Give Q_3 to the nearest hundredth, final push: 1.49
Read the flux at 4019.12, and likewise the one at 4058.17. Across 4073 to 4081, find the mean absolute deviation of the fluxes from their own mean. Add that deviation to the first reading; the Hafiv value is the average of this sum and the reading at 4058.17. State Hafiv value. 34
